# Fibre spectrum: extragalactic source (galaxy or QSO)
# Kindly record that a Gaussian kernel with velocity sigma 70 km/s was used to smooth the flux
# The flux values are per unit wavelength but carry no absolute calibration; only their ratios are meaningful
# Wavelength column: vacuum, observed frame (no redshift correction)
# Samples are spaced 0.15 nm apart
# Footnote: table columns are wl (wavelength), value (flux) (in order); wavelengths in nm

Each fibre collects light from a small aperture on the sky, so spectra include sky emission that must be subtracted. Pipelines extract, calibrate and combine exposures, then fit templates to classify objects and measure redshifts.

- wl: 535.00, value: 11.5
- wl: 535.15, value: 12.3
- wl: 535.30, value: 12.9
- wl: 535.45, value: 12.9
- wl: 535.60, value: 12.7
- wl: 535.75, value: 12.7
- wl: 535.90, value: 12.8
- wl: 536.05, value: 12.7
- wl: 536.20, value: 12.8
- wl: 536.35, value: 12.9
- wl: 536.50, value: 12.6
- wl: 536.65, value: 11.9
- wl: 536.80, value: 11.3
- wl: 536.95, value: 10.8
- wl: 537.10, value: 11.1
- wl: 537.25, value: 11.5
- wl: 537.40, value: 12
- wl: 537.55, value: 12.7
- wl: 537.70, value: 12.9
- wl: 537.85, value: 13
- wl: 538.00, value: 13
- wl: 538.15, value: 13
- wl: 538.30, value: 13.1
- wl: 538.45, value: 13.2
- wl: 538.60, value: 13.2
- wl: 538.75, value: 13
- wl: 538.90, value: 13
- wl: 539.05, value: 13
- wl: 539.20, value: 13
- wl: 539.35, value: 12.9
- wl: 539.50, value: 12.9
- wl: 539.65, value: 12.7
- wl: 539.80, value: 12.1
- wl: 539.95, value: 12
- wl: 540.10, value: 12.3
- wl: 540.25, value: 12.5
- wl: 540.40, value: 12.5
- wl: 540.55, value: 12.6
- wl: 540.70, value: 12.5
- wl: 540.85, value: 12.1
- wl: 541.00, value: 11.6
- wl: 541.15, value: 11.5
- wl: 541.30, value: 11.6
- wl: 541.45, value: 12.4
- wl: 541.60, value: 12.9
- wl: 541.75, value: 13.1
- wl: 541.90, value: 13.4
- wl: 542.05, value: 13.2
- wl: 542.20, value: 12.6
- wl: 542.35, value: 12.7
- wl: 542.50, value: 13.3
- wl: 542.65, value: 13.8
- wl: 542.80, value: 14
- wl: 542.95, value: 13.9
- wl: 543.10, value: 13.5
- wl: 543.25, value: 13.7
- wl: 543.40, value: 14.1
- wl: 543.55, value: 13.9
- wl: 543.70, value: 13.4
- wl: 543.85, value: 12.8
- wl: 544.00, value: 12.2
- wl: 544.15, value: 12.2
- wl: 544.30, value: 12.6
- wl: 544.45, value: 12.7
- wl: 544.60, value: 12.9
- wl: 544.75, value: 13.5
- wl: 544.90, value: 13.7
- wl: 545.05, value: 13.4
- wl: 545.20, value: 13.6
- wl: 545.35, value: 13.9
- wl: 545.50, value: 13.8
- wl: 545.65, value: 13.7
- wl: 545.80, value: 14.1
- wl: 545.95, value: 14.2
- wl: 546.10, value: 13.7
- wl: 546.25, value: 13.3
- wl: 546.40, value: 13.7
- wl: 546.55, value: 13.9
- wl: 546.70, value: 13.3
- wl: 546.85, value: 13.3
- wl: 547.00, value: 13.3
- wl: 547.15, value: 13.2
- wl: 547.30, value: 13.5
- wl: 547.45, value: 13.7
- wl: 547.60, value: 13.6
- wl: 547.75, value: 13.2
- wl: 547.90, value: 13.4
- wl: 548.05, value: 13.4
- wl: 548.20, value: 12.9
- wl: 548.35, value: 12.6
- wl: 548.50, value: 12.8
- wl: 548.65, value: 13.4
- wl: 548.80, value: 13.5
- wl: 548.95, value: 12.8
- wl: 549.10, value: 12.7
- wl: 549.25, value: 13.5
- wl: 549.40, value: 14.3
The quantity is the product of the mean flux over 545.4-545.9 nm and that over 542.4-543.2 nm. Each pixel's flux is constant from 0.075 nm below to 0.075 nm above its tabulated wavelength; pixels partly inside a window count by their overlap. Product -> 190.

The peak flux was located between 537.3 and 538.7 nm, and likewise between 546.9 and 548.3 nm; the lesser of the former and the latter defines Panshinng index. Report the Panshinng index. 13.2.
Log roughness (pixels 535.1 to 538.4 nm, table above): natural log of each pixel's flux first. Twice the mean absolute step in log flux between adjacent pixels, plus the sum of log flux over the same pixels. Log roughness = 55.5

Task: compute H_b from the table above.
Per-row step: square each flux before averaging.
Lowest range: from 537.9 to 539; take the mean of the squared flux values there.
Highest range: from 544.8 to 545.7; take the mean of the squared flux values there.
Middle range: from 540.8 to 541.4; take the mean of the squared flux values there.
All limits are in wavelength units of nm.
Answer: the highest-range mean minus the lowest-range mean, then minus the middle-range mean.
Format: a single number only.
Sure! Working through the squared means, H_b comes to -121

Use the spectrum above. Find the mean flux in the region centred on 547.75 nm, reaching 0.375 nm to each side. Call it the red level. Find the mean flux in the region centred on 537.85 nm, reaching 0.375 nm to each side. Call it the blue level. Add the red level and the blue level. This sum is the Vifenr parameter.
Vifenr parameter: 26.4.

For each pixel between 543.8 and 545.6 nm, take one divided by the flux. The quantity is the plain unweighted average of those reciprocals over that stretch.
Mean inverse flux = 0.0764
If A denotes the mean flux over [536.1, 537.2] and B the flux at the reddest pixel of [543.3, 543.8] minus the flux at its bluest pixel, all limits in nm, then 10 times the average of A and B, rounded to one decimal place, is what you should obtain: 56.1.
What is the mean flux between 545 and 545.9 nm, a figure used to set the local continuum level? 13.8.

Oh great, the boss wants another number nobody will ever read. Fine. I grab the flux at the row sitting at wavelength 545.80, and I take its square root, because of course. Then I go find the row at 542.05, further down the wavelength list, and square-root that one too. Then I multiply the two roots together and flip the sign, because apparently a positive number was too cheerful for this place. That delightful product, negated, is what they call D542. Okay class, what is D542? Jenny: -13.6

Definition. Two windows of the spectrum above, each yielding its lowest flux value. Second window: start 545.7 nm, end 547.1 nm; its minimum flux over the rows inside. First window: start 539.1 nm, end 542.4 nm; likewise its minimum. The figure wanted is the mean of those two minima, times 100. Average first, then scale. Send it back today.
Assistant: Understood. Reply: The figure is 1240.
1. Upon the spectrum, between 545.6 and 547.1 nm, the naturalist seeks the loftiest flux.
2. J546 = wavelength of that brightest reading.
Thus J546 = 545.95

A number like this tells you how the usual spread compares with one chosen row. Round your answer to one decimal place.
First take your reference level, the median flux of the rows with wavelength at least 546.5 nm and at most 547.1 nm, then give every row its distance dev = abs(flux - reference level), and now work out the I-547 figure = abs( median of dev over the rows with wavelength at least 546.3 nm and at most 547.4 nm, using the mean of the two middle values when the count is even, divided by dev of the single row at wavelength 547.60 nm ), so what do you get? 0.3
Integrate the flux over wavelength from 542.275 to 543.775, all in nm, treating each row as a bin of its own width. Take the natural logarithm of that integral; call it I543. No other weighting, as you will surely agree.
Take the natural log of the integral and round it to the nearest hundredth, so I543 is 3.02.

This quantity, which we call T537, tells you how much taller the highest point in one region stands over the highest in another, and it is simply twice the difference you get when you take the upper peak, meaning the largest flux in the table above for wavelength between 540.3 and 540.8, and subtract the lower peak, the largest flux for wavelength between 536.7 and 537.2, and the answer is 3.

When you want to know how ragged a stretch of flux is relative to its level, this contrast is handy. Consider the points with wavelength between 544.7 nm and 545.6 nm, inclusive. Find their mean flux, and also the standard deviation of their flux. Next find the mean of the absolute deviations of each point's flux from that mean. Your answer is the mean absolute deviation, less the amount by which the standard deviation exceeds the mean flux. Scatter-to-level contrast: 13.6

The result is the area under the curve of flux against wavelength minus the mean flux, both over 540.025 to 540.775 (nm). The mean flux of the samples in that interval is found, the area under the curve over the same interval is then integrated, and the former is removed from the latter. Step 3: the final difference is -3.12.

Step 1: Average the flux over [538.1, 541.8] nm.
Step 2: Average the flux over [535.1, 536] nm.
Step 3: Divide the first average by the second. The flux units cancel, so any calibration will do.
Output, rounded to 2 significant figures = 0.99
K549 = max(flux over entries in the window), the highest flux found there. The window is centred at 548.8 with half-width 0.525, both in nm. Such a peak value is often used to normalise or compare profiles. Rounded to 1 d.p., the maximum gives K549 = 13.5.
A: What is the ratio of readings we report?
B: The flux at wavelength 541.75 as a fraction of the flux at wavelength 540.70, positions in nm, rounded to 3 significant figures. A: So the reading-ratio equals 1.05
